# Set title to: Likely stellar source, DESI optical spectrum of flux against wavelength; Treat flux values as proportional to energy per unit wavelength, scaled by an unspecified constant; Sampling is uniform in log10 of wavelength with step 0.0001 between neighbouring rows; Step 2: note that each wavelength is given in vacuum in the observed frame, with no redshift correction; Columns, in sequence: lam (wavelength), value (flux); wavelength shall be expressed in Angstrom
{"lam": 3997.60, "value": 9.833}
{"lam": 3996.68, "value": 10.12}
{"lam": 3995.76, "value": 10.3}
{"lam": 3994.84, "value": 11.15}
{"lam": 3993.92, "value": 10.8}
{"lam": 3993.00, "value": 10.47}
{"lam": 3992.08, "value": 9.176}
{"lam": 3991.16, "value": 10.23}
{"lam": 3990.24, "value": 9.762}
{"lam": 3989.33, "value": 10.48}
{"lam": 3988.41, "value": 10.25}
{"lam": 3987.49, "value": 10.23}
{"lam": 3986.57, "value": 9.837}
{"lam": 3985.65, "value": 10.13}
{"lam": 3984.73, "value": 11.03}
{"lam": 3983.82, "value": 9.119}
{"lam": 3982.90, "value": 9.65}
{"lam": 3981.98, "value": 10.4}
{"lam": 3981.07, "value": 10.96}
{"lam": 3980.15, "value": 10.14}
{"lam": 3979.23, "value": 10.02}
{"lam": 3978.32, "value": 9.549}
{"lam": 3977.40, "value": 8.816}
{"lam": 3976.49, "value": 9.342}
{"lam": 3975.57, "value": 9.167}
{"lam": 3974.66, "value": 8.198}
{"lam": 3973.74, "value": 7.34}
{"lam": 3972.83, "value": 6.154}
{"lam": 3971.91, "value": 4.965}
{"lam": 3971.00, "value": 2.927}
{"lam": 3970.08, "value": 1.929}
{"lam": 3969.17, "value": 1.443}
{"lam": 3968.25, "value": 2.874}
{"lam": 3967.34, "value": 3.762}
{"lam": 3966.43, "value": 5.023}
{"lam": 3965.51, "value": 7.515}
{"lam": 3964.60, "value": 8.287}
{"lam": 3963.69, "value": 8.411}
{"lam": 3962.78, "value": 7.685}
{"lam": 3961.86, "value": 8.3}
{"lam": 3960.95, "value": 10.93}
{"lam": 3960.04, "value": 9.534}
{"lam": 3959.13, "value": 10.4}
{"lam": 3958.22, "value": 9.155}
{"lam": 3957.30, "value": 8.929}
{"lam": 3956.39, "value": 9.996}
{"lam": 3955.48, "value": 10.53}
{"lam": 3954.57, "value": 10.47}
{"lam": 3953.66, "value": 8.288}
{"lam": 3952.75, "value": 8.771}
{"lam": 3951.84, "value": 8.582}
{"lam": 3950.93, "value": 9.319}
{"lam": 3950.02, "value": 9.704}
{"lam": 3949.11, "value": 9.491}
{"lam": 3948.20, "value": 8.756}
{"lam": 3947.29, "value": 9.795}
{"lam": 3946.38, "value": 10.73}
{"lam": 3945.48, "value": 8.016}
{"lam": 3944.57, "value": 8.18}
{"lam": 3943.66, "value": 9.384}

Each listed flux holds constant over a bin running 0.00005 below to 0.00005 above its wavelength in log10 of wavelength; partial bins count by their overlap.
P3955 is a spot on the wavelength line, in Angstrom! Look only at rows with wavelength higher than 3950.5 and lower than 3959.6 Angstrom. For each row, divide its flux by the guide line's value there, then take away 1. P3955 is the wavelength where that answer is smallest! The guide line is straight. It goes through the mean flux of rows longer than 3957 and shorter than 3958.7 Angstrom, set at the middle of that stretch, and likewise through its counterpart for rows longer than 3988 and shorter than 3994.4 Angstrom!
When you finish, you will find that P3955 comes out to 3953.66 Angstrom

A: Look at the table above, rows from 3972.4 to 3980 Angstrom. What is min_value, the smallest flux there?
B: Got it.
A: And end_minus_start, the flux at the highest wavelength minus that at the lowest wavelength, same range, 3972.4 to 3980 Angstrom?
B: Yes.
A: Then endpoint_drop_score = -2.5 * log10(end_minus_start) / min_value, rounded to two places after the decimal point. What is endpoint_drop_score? -0.24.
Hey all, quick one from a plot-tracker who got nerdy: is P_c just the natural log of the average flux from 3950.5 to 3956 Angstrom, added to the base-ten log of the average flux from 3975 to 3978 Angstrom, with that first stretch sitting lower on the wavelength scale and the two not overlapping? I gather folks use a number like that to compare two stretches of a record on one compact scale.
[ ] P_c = 3.19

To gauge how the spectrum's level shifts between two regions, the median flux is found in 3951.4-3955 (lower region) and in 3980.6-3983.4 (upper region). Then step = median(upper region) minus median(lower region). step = 1.7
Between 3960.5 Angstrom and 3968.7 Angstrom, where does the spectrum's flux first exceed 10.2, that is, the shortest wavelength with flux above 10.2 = 3960.95 Angstrom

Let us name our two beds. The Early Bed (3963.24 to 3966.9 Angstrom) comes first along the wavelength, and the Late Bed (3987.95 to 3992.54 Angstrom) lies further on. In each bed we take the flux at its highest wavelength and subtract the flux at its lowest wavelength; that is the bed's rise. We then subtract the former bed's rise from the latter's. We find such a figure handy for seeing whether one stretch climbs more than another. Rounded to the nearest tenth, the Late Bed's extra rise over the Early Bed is 2.3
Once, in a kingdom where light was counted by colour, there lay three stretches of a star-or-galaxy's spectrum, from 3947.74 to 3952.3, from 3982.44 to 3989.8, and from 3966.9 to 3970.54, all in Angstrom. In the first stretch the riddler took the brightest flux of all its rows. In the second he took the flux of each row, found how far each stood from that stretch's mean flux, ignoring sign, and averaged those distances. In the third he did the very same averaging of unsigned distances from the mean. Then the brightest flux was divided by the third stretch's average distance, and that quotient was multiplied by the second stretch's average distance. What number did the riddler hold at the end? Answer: 5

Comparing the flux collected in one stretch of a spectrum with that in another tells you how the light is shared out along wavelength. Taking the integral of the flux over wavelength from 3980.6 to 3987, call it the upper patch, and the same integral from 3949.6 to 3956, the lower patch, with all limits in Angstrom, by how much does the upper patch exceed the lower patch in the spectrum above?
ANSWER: 5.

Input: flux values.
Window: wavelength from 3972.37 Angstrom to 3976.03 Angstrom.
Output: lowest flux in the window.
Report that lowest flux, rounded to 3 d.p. 6.154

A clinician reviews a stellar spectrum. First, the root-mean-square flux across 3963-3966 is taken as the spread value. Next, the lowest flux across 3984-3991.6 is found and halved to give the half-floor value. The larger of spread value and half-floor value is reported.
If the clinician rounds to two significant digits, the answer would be 8.1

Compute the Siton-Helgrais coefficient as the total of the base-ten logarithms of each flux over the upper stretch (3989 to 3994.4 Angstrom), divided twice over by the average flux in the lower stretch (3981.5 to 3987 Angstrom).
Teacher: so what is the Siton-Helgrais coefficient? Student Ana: 0.060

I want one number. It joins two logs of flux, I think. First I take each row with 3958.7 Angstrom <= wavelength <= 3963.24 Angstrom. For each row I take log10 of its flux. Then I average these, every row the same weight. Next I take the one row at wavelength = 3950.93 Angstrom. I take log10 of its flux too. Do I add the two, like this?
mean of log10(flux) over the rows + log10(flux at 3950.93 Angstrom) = 1.94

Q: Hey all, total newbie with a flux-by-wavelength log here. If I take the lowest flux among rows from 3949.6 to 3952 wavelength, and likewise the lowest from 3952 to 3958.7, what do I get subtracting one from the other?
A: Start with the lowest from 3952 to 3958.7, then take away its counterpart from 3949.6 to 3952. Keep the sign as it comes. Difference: -0.3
